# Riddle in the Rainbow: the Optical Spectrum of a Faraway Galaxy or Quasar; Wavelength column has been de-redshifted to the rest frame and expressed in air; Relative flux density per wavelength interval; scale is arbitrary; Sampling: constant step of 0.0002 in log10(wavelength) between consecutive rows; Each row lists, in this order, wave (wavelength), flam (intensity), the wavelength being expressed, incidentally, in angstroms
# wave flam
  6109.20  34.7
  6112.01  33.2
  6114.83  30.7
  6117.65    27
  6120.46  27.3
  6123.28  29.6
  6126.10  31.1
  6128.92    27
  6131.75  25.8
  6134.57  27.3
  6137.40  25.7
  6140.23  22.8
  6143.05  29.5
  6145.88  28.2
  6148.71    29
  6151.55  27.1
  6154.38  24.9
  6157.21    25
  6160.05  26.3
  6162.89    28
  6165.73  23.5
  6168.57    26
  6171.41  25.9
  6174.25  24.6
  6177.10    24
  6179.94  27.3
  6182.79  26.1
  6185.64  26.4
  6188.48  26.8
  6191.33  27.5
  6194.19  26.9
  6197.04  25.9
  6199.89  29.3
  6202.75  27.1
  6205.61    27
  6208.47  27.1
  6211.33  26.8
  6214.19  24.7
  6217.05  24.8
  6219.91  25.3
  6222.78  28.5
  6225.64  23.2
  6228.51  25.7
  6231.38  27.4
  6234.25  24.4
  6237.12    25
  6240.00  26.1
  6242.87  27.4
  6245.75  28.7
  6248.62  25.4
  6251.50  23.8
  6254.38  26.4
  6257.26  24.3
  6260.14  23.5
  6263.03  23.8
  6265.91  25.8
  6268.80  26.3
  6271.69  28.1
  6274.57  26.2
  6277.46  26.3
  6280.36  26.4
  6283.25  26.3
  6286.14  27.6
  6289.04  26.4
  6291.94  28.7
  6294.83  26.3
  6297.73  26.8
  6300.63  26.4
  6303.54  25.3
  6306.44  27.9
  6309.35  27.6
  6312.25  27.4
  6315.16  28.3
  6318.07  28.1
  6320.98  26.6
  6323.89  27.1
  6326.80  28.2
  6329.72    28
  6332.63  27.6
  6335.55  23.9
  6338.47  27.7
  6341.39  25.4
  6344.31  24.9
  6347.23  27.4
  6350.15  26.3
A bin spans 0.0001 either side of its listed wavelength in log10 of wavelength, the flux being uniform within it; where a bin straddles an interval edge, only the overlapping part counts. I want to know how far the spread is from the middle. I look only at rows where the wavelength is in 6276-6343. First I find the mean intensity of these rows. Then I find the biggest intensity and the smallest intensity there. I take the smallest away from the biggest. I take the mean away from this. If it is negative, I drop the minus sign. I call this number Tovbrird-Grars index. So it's 22.2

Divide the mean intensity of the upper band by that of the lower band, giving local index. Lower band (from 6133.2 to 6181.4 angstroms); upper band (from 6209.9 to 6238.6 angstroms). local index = 0.98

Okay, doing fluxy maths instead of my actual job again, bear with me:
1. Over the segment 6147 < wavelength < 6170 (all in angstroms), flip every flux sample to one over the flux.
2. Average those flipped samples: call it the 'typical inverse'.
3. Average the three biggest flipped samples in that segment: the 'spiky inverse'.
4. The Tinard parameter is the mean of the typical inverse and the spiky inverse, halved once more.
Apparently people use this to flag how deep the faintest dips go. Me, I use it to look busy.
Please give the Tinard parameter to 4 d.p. 0.0198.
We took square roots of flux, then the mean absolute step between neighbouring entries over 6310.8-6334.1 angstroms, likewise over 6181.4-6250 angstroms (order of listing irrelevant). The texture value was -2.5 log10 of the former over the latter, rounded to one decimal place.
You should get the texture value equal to 0.9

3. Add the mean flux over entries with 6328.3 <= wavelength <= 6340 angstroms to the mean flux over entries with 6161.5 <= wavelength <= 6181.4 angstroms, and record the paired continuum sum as 52.4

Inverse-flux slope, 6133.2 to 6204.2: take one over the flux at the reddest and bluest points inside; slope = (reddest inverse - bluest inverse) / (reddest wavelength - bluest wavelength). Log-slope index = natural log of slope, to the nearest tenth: -12.4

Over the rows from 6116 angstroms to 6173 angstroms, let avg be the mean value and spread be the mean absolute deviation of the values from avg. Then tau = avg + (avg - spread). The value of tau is 52.1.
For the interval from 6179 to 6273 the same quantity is 51.0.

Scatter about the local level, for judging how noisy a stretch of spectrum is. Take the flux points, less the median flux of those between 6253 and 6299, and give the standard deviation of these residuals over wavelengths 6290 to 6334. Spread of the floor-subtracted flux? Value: 0.9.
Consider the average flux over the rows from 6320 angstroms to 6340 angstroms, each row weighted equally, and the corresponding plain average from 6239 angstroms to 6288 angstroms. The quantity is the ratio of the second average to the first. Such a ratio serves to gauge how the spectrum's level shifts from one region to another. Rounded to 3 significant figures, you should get 0.963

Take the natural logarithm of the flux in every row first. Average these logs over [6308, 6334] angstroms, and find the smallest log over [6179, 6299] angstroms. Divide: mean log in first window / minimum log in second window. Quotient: 1.06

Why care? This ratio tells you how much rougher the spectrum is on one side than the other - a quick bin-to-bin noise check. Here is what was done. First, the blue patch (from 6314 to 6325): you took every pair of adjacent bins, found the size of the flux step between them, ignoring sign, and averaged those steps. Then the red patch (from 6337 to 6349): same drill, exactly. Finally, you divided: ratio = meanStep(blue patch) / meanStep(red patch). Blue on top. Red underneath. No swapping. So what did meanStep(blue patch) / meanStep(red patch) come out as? 0.42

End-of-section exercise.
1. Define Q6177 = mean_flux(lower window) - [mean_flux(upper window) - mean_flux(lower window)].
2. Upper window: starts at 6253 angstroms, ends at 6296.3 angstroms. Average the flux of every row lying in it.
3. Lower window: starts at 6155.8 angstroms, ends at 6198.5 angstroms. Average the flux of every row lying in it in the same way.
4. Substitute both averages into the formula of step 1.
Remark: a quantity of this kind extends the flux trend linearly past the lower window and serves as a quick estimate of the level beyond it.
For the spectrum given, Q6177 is 25.9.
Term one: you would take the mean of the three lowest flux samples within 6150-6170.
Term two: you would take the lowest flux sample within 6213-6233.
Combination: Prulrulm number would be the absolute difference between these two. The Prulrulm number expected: 1.3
